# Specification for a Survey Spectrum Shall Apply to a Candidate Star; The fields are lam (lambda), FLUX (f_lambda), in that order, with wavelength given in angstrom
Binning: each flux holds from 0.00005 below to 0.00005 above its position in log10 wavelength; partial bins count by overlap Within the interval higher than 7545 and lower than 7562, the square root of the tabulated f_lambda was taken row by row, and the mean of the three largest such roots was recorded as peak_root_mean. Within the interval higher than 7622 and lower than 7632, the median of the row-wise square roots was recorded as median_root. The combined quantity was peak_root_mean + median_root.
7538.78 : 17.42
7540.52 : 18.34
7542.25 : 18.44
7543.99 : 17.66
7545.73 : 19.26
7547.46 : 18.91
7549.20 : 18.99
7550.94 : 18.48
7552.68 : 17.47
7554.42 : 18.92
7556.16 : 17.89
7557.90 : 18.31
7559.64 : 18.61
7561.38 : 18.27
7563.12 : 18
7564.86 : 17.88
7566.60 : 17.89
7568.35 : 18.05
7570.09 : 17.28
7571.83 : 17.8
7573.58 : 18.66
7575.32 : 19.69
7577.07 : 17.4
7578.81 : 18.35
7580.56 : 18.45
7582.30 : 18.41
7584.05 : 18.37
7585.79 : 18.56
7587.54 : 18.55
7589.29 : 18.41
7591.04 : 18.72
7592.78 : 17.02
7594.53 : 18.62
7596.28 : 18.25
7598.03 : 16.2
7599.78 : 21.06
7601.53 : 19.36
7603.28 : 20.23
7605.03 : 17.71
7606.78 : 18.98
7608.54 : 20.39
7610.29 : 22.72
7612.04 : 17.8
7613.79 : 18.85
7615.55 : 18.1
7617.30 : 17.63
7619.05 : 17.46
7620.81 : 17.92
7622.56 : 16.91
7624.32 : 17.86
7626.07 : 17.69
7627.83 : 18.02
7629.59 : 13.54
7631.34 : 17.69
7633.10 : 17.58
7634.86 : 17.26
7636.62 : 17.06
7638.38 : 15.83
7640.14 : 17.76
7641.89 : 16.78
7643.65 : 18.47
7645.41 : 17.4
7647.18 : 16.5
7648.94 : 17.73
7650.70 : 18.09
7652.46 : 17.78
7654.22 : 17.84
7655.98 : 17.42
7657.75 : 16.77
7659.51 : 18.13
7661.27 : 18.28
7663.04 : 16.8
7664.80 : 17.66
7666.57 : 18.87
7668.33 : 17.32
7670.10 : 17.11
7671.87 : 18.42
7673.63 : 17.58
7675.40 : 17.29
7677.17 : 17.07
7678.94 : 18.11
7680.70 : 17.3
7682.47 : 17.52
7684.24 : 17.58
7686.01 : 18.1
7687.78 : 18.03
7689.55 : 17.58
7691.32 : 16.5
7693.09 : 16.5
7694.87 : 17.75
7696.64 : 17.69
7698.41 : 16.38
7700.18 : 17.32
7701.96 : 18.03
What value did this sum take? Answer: 8.57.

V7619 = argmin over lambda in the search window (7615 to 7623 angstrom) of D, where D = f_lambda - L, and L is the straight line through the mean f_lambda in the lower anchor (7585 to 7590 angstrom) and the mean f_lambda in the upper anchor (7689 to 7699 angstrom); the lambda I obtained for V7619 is 7622.56 angstrom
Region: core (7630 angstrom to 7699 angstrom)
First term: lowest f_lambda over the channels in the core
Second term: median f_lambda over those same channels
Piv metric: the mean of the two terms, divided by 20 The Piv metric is 0.835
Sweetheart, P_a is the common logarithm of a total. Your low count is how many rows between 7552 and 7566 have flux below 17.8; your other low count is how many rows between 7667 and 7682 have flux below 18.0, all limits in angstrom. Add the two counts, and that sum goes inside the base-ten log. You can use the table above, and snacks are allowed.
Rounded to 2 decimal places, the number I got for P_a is 0.85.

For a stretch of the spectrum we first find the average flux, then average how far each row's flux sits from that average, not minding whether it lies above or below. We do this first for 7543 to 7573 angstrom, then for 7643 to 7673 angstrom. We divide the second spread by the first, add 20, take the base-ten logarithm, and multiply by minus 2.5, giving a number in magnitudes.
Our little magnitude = -3.31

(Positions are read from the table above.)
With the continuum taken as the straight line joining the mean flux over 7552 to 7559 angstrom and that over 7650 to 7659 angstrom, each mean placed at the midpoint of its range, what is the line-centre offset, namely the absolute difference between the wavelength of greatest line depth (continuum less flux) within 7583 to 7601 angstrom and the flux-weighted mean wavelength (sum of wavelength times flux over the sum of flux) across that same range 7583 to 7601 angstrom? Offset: 6.1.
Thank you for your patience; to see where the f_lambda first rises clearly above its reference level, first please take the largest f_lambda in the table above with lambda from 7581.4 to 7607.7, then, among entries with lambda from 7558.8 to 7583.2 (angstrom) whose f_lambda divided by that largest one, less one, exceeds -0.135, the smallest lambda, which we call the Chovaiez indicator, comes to 7559.64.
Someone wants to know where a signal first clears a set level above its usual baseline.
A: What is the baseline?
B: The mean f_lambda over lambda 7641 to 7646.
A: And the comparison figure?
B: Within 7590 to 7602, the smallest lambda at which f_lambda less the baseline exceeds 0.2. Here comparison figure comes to 7591.04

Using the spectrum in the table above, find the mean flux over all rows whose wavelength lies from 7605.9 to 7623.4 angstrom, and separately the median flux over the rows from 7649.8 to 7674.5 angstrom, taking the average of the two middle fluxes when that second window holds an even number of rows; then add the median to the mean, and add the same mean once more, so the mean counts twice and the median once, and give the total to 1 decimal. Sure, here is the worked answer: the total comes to 55.1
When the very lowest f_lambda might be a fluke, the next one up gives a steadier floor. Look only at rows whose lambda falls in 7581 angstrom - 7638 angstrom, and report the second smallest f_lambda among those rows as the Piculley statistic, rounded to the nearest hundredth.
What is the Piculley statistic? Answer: 16.20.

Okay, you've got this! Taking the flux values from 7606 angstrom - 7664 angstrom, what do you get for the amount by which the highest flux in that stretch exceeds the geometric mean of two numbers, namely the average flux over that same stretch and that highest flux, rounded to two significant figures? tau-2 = 2.7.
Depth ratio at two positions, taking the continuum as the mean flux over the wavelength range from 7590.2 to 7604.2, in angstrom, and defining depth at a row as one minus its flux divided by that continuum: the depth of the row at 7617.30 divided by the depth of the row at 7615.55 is 1.8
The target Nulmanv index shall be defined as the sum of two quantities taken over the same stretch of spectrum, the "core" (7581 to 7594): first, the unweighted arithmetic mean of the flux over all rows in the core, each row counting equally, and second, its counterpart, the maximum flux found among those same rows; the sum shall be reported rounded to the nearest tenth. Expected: 37.0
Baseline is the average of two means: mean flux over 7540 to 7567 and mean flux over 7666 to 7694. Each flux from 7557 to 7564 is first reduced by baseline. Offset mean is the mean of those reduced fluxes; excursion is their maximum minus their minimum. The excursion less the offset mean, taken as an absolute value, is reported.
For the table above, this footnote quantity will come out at 0.26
